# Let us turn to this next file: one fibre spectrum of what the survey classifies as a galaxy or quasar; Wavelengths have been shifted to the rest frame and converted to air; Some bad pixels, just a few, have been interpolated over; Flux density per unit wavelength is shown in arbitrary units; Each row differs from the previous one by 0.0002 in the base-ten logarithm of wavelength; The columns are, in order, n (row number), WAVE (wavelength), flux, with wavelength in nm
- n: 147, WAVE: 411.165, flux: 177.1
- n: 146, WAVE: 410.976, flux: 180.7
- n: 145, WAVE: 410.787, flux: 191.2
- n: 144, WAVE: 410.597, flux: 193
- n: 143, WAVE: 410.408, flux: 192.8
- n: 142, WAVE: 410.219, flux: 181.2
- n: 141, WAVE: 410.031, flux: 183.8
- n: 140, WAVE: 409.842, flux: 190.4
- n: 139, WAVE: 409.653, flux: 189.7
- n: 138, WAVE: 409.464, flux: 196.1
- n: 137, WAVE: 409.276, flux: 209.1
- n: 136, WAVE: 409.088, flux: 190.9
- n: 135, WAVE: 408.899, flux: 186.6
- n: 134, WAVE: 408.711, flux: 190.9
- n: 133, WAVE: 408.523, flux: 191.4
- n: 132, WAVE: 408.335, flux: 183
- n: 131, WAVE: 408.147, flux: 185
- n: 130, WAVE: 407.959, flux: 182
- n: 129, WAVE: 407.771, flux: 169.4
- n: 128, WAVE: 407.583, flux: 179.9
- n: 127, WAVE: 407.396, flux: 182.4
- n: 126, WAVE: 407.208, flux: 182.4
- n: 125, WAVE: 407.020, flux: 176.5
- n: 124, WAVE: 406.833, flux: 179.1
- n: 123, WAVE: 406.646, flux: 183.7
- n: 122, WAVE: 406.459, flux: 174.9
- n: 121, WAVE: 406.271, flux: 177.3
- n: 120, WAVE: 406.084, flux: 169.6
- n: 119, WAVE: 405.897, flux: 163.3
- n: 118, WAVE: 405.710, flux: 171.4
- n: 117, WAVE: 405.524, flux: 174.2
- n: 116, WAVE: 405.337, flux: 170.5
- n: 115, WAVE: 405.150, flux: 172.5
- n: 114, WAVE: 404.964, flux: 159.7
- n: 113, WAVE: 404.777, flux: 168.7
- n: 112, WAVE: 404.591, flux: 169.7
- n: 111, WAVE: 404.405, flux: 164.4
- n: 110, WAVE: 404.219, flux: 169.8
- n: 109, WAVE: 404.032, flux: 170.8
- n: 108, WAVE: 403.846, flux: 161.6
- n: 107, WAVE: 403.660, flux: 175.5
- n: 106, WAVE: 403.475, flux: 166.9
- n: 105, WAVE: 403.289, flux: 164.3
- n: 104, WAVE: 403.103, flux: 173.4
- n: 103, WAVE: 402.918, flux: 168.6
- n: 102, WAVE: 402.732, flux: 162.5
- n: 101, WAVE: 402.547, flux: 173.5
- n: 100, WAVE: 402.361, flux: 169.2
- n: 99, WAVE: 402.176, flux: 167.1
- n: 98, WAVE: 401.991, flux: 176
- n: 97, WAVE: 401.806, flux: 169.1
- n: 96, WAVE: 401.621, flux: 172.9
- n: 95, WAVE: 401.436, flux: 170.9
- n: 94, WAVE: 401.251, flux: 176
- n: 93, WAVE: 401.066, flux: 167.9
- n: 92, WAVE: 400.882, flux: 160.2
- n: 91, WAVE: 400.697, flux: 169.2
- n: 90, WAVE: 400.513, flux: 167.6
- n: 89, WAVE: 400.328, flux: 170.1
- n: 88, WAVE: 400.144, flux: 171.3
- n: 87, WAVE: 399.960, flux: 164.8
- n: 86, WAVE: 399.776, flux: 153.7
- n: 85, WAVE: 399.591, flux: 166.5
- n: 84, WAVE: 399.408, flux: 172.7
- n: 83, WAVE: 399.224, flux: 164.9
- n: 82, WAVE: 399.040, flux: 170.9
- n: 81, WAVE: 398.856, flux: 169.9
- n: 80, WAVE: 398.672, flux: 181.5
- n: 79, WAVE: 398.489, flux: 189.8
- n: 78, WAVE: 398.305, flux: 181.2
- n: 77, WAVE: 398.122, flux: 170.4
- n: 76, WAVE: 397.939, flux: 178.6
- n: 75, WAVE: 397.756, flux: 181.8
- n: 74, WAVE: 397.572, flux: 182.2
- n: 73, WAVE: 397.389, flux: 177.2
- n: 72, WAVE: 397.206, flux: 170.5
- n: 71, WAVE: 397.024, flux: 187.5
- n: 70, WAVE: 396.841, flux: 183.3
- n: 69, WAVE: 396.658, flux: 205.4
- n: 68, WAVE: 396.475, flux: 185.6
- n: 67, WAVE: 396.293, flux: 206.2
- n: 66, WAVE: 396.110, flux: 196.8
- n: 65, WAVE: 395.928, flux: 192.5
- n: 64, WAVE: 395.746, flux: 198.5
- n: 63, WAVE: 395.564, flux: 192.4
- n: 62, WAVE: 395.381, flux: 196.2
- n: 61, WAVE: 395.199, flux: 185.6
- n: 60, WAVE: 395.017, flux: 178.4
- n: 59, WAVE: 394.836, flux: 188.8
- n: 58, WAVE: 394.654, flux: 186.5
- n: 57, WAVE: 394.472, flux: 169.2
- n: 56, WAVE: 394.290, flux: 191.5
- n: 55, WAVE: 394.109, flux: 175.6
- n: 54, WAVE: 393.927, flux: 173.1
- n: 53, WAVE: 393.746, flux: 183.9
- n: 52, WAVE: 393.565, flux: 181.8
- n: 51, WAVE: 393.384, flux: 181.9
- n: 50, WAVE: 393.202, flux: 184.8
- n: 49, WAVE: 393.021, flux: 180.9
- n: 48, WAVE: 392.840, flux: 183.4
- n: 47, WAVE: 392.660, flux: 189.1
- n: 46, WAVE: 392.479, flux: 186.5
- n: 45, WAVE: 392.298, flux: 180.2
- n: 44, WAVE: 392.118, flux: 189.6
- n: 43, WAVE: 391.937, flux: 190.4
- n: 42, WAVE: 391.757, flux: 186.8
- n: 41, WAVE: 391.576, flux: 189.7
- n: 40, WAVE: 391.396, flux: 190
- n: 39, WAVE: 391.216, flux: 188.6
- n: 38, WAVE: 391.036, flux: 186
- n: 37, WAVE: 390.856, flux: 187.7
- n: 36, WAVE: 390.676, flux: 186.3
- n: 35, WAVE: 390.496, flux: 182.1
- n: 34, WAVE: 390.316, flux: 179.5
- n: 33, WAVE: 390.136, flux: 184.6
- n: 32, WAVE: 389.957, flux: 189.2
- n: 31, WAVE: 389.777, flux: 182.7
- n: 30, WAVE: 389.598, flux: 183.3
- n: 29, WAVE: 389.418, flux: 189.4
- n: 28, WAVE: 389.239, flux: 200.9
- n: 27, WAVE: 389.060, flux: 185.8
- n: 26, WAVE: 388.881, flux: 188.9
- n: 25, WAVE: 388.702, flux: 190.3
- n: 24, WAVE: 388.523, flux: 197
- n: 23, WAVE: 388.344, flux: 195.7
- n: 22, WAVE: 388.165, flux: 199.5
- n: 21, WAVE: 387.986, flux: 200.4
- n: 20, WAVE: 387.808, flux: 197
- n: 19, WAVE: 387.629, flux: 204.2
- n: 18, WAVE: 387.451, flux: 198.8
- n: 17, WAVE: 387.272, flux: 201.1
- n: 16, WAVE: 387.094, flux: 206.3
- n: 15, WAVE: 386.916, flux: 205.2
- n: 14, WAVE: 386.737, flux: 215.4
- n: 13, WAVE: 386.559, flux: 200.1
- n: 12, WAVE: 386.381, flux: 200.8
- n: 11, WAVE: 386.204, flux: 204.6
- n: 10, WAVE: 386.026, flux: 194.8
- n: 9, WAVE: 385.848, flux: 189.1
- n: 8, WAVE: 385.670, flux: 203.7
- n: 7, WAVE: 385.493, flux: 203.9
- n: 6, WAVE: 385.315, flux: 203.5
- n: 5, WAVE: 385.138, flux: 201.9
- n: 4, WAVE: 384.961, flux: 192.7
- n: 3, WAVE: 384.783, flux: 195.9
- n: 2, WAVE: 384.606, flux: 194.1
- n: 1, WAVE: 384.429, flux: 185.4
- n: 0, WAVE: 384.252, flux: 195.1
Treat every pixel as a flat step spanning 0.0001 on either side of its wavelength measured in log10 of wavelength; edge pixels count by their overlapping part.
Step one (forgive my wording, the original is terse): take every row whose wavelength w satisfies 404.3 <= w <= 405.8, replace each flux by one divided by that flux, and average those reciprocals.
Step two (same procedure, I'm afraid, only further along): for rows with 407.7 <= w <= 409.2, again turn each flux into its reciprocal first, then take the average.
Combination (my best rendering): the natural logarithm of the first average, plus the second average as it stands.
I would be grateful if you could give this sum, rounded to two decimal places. -5.12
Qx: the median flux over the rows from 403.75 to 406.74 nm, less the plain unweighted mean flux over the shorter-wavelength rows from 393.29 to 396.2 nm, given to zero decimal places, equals -16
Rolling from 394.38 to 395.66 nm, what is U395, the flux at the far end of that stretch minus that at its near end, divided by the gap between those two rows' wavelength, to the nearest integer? 21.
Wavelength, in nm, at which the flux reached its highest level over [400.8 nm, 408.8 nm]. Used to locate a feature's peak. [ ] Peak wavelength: 408.523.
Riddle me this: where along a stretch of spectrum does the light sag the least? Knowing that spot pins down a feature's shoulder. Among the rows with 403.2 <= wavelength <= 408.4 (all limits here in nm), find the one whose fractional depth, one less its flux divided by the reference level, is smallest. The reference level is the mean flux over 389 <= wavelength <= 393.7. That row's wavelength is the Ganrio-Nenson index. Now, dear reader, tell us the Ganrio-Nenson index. 408.147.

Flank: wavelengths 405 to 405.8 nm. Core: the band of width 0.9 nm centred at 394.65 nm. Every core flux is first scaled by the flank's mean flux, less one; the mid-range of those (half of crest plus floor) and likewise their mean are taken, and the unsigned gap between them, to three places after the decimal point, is 0.015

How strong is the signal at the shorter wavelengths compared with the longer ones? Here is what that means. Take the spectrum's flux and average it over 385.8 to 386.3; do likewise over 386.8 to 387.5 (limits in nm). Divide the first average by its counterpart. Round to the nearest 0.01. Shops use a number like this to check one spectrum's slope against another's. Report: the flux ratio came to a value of 0.97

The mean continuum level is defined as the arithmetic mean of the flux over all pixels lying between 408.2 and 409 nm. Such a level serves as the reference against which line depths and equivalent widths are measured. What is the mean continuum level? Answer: 188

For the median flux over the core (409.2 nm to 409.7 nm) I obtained 196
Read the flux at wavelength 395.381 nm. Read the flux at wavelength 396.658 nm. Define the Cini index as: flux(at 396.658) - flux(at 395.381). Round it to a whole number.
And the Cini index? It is 9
